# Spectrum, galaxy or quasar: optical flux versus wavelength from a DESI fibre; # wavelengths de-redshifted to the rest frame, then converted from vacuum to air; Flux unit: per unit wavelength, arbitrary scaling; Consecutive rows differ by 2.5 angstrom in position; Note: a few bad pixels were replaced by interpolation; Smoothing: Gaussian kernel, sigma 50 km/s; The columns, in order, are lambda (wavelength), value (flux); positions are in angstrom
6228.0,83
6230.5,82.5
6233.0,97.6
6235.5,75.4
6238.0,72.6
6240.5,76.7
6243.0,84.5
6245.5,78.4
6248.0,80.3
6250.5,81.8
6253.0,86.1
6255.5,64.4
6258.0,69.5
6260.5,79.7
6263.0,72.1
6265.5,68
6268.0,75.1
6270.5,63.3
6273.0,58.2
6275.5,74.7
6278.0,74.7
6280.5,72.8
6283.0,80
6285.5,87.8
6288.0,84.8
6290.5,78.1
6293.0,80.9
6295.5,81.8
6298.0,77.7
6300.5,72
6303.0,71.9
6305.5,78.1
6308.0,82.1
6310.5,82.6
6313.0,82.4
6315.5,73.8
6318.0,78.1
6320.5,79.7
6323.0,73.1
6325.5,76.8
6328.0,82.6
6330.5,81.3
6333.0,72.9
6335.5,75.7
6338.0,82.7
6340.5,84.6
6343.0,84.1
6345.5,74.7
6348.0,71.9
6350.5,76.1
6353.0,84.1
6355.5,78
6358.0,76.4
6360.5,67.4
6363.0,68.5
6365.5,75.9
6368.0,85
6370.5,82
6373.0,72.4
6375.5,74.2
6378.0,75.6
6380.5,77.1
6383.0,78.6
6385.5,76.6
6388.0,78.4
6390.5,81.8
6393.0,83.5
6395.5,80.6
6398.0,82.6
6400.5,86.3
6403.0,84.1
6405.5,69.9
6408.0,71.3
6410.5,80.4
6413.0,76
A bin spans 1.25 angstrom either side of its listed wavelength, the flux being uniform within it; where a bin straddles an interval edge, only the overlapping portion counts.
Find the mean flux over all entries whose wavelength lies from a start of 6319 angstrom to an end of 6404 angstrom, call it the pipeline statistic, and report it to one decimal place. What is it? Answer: 78.4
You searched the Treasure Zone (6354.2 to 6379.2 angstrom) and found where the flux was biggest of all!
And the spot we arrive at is 6368.0 angstrom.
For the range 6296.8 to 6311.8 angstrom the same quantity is 6310.5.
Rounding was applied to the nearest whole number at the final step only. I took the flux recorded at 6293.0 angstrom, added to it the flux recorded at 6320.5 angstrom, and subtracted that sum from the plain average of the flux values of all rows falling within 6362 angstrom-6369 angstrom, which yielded -84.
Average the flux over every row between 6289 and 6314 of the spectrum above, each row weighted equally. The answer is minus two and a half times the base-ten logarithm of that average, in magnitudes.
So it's -4.74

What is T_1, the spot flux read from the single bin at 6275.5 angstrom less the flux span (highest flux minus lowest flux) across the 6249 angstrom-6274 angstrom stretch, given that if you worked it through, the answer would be 47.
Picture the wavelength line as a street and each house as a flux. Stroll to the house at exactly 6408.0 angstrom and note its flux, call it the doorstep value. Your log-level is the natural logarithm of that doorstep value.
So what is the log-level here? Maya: 4.27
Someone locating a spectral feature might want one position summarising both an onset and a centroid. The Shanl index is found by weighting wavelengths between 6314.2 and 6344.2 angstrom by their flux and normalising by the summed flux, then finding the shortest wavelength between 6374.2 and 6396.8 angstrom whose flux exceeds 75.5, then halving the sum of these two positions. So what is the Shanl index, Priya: 6353.8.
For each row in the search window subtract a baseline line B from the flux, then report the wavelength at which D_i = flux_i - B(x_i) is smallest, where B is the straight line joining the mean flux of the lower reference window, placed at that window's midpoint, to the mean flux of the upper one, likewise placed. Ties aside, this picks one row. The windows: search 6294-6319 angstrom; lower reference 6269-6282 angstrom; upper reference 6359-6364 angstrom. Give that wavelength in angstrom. 6303.0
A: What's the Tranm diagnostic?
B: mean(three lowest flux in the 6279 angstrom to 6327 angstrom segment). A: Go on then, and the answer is 72.2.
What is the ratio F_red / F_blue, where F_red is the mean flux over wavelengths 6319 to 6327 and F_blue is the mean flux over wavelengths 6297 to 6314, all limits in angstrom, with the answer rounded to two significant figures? 0.98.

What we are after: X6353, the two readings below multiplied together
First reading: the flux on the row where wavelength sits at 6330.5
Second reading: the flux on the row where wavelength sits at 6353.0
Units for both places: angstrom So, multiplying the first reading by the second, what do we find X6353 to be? 6837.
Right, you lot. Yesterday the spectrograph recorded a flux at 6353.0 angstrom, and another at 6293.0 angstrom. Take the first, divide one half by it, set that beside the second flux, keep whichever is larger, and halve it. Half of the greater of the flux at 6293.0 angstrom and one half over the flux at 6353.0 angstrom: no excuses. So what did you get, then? 40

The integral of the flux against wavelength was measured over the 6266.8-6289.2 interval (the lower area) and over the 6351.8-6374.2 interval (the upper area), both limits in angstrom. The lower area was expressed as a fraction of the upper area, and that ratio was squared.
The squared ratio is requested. 0.95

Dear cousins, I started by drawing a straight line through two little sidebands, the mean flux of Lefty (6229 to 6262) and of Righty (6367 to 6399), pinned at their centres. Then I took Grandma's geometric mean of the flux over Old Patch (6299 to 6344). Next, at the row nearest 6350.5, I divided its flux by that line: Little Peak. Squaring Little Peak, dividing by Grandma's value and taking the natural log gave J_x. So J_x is -4.44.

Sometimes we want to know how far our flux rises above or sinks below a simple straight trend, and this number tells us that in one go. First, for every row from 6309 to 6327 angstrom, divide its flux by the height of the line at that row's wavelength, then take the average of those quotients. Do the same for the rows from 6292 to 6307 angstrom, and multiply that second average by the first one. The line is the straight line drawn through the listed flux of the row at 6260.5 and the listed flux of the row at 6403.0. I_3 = 0.91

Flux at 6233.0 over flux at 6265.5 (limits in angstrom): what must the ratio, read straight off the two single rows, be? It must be 1.44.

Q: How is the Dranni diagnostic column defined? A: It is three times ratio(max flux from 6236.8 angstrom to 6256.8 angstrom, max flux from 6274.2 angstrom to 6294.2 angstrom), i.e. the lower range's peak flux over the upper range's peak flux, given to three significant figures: 2.94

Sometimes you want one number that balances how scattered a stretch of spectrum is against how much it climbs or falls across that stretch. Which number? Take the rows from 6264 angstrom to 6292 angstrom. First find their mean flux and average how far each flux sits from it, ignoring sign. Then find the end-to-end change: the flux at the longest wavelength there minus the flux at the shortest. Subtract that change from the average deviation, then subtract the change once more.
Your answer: -14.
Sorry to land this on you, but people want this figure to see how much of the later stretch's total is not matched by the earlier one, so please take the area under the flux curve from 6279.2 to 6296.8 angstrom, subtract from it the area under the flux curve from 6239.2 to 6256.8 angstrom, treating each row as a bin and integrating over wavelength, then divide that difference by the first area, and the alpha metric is 0.025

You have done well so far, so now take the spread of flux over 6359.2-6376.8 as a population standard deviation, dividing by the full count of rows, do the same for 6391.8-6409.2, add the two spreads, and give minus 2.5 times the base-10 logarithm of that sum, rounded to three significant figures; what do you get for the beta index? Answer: -2.70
